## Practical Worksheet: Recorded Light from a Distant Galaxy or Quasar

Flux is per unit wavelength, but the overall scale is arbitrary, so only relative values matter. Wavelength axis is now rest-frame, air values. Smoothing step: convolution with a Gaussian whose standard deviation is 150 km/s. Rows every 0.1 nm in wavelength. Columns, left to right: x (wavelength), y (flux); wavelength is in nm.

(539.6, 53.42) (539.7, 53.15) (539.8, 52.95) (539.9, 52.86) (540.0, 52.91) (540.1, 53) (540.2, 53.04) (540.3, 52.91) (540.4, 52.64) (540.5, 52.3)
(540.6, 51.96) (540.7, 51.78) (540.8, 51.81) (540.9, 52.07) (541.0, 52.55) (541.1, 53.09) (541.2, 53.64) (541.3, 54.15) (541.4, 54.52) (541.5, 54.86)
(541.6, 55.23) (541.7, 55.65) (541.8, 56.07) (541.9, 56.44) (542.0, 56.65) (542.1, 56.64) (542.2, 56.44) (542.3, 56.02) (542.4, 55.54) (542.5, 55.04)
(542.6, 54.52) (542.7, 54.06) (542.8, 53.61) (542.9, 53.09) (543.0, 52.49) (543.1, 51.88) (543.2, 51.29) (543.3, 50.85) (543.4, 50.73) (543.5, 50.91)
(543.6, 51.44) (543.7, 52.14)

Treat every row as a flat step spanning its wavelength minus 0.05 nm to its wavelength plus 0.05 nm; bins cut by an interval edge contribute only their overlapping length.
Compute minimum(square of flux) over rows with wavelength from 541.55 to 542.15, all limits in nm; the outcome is 3050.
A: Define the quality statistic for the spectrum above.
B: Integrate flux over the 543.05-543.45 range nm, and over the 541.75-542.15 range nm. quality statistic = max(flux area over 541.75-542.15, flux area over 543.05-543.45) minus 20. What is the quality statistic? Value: 2.6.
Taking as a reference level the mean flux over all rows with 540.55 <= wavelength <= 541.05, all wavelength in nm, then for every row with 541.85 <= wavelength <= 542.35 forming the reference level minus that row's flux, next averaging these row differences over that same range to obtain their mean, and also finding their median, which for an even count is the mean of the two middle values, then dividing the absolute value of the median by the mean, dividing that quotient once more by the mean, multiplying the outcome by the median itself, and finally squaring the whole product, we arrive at 1.00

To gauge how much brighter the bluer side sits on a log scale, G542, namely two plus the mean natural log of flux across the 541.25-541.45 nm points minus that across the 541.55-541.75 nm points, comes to 1.98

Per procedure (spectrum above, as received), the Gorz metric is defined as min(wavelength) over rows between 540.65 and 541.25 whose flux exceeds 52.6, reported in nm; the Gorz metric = 541.1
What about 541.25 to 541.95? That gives 541.3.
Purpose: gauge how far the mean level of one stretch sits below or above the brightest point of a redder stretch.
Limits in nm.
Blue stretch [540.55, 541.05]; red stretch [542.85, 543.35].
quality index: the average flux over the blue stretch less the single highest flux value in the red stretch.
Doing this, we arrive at -1.1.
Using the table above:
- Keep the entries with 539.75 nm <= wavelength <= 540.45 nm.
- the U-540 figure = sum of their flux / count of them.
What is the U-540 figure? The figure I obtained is 52.9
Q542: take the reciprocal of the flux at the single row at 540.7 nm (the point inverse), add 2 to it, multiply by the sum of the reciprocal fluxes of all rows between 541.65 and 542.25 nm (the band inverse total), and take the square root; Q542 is 0.464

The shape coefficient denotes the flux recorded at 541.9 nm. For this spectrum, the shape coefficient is 56.44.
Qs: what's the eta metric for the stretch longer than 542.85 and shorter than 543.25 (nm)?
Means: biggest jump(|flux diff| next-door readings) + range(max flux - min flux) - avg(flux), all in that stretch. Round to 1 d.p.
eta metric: -49.8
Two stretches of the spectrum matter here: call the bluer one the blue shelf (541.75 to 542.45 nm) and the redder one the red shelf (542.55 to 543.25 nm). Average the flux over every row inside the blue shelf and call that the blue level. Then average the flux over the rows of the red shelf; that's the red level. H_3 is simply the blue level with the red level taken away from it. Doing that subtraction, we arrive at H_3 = 3.3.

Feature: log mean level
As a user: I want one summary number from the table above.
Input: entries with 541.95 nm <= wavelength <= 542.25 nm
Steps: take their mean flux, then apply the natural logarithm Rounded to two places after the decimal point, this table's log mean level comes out 4.04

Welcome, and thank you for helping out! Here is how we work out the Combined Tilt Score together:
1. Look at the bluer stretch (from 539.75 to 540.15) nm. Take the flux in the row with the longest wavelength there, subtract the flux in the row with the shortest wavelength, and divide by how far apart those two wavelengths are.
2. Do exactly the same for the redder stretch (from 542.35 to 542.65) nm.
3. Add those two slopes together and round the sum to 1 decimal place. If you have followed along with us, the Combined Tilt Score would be -4.9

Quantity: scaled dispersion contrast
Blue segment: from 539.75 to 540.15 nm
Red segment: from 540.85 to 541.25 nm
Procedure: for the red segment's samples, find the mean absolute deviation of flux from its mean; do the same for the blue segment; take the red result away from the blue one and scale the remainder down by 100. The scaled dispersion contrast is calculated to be -0.005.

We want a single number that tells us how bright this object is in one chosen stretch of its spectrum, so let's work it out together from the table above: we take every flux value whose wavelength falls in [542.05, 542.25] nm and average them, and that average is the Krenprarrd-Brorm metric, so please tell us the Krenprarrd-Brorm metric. 56.5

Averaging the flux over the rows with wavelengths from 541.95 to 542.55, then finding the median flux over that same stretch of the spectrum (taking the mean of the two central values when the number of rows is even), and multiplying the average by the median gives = 3152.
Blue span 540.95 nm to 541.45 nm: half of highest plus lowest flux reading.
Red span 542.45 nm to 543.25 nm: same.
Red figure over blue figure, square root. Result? 1.00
